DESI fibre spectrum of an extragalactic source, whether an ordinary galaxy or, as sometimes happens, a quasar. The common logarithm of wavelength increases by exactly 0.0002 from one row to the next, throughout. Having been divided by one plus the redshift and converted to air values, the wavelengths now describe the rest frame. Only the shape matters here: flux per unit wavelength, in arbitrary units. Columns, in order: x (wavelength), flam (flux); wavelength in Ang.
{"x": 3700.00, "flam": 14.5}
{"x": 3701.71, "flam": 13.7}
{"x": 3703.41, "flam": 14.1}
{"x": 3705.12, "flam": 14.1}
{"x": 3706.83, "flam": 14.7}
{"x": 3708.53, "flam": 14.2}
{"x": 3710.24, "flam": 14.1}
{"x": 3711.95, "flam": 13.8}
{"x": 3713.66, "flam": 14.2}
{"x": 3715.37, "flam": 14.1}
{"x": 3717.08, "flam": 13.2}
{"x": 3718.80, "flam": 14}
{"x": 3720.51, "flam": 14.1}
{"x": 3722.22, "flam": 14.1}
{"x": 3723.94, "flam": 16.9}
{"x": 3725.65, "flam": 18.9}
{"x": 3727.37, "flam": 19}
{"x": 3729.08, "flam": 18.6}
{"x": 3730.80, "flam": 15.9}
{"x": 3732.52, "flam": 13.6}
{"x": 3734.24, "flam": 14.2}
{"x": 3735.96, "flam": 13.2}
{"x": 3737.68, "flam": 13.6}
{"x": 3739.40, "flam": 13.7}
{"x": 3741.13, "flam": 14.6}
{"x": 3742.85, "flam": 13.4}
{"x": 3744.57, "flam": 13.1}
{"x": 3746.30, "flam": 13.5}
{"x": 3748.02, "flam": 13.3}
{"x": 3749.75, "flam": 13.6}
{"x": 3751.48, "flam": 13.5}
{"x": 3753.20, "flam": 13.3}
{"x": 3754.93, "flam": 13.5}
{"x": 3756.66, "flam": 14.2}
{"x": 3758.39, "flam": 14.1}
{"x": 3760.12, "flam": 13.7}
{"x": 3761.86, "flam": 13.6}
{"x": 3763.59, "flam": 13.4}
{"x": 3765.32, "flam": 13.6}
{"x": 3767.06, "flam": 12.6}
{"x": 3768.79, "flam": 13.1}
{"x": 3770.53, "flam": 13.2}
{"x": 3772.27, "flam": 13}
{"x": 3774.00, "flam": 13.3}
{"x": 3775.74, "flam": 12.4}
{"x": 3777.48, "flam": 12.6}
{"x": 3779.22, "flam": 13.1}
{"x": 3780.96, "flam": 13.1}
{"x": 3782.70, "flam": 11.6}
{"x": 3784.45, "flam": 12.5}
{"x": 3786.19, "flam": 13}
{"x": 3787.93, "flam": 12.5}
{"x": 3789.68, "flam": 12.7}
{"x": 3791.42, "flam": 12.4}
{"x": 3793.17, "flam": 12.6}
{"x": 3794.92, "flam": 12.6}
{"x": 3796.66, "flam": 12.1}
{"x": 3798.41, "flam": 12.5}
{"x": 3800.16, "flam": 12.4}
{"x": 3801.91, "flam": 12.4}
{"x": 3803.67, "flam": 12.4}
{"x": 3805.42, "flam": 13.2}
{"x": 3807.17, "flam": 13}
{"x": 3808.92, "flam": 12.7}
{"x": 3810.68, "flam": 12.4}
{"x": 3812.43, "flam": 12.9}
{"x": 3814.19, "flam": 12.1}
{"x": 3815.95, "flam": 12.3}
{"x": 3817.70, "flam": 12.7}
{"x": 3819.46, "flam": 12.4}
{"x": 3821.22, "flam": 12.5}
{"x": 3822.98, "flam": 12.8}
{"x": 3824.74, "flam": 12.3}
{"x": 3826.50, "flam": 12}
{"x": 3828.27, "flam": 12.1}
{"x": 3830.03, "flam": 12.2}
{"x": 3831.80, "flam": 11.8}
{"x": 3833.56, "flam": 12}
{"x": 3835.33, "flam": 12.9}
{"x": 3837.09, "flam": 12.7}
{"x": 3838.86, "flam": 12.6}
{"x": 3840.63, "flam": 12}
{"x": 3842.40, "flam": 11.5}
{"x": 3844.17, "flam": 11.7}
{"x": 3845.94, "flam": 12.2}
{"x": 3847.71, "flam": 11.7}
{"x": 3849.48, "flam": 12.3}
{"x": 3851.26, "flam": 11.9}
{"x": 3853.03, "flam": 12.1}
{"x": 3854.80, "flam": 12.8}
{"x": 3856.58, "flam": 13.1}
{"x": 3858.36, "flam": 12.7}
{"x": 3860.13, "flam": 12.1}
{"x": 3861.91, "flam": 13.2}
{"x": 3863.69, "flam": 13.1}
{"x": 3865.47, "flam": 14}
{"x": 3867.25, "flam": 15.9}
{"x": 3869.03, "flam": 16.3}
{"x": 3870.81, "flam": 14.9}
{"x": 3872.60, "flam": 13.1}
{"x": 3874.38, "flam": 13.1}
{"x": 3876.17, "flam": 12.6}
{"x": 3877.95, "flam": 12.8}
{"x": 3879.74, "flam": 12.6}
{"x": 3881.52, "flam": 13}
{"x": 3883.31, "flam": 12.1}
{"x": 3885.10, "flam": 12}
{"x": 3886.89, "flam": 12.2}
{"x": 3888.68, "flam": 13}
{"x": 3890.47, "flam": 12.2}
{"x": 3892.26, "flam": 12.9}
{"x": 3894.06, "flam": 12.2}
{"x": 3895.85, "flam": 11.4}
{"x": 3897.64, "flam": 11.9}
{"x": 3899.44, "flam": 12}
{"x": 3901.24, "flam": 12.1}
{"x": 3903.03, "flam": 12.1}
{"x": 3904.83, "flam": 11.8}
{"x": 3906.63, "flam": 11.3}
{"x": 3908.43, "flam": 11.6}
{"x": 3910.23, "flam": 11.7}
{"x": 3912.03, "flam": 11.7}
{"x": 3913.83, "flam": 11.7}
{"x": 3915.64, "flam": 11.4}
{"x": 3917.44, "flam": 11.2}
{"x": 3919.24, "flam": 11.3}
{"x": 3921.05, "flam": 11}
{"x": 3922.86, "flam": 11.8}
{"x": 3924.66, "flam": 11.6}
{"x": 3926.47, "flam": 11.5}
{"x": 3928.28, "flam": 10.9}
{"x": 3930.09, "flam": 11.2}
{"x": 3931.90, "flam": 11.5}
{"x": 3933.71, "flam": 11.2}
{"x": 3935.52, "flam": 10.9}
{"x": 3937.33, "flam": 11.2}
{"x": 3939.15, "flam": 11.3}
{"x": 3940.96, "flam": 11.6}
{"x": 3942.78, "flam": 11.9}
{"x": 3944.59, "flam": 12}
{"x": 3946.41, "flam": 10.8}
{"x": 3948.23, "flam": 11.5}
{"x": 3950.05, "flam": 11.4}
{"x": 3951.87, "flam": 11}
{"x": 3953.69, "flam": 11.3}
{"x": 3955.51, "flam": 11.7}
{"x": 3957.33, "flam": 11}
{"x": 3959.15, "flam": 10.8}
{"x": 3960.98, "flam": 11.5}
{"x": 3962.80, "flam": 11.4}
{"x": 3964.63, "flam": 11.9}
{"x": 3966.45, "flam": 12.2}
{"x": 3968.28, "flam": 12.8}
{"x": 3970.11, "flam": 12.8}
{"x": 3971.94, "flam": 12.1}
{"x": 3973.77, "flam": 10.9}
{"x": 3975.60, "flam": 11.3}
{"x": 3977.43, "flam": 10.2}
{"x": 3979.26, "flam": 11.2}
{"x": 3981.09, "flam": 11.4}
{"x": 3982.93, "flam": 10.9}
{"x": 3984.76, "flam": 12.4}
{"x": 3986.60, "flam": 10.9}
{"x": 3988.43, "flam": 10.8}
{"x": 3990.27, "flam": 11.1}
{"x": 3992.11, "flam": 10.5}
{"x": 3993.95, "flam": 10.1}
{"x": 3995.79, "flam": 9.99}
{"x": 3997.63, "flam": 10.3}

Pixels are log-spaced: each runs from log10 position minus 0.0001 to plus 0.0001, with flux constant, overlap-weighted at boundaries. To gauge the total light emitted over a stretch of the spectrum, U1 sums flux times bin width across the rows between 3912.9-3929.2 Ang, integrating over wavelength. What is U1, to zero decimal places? 185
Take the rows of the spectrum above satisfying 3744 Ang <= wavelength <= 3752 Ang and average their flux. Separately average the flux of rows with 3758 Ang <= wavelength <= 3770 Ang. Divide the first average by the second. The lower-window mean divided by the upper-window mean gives 1.00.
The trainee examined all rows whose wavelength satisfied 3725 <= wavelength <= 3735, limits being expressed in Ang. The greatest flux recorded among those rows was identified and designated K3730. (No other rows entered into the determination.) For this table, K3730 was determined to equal 19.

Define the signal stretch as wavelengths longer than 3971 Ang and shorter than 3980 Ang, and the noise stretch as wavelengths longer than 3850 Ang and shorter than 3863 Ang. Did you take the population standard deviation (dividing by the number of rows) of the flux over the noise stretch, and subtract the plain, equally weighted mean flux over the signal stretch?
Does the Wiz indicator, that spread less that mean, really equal -10.7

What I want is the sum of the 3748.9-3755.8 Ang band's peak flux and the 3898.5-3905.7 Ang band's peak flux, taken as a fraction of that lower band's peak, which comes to 1.89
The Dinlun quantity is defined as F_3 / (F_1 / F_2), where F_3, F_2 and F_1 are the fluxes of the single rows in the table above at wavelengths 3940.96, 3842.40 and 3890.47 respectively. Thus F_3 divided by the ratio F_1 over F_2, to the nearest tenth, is 10.9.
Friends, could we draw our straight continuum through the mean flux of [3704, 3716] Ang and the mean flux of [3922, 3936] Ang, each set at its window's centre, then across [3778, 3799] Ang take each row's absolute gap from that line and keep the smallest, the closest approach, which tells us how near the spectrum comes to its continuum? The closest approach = 0.15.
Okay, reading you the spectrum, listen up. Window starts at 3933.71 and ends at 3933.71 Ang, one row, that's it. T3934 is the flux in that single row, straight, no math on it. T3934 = 11.2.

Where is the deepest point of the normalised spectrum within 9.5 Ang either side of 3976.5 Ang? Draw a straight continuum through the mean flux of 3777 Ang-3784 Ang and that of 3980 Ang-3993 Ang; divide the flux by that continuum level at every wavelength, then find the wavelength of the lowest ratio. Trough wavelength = 3977.43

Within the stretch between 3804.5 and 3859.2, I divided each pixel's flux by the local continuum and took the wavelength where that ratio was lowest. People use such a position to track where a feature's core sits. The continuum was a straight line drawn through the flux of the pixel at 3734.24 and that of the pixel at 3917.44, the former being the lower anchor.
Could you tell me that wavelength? 3842.40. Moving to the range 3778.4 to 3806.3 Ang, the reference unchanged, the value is 3782.70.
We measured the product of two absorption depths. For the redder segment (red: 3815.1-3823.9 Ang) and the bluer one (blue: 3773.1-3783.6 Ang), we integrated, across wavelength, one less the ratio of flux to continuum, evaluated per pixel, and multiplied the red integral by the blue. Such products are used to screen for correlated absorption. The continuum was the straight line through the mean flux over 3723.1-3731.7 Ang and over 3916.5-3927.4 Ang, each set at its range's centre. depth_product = 3.0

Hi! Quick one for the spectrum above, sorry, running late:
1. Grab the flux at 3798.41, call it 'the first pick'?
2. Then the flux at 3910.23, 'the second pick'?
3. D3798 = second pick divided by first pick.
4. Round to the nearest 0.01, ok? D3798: 0.94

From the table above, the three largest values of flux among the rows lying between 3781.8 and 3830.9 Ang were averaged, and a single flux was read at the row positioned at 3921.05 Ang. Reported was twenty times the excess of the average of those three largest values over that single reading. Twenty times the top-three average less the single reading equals 41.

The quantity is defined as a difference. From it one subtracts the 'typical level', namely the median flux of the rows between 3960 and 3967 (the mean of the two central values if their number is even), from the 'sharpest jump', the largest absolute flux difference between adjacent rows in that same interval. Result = -11.2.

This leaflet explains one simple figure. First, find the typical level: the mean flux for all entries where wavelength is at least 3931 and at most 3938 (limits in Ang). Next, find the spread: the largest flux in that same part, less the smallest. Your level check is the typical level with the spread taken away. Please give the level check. 10.6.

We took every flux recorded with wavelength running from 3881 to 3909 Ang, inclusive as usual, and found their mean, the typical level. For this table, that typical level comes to 12.1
